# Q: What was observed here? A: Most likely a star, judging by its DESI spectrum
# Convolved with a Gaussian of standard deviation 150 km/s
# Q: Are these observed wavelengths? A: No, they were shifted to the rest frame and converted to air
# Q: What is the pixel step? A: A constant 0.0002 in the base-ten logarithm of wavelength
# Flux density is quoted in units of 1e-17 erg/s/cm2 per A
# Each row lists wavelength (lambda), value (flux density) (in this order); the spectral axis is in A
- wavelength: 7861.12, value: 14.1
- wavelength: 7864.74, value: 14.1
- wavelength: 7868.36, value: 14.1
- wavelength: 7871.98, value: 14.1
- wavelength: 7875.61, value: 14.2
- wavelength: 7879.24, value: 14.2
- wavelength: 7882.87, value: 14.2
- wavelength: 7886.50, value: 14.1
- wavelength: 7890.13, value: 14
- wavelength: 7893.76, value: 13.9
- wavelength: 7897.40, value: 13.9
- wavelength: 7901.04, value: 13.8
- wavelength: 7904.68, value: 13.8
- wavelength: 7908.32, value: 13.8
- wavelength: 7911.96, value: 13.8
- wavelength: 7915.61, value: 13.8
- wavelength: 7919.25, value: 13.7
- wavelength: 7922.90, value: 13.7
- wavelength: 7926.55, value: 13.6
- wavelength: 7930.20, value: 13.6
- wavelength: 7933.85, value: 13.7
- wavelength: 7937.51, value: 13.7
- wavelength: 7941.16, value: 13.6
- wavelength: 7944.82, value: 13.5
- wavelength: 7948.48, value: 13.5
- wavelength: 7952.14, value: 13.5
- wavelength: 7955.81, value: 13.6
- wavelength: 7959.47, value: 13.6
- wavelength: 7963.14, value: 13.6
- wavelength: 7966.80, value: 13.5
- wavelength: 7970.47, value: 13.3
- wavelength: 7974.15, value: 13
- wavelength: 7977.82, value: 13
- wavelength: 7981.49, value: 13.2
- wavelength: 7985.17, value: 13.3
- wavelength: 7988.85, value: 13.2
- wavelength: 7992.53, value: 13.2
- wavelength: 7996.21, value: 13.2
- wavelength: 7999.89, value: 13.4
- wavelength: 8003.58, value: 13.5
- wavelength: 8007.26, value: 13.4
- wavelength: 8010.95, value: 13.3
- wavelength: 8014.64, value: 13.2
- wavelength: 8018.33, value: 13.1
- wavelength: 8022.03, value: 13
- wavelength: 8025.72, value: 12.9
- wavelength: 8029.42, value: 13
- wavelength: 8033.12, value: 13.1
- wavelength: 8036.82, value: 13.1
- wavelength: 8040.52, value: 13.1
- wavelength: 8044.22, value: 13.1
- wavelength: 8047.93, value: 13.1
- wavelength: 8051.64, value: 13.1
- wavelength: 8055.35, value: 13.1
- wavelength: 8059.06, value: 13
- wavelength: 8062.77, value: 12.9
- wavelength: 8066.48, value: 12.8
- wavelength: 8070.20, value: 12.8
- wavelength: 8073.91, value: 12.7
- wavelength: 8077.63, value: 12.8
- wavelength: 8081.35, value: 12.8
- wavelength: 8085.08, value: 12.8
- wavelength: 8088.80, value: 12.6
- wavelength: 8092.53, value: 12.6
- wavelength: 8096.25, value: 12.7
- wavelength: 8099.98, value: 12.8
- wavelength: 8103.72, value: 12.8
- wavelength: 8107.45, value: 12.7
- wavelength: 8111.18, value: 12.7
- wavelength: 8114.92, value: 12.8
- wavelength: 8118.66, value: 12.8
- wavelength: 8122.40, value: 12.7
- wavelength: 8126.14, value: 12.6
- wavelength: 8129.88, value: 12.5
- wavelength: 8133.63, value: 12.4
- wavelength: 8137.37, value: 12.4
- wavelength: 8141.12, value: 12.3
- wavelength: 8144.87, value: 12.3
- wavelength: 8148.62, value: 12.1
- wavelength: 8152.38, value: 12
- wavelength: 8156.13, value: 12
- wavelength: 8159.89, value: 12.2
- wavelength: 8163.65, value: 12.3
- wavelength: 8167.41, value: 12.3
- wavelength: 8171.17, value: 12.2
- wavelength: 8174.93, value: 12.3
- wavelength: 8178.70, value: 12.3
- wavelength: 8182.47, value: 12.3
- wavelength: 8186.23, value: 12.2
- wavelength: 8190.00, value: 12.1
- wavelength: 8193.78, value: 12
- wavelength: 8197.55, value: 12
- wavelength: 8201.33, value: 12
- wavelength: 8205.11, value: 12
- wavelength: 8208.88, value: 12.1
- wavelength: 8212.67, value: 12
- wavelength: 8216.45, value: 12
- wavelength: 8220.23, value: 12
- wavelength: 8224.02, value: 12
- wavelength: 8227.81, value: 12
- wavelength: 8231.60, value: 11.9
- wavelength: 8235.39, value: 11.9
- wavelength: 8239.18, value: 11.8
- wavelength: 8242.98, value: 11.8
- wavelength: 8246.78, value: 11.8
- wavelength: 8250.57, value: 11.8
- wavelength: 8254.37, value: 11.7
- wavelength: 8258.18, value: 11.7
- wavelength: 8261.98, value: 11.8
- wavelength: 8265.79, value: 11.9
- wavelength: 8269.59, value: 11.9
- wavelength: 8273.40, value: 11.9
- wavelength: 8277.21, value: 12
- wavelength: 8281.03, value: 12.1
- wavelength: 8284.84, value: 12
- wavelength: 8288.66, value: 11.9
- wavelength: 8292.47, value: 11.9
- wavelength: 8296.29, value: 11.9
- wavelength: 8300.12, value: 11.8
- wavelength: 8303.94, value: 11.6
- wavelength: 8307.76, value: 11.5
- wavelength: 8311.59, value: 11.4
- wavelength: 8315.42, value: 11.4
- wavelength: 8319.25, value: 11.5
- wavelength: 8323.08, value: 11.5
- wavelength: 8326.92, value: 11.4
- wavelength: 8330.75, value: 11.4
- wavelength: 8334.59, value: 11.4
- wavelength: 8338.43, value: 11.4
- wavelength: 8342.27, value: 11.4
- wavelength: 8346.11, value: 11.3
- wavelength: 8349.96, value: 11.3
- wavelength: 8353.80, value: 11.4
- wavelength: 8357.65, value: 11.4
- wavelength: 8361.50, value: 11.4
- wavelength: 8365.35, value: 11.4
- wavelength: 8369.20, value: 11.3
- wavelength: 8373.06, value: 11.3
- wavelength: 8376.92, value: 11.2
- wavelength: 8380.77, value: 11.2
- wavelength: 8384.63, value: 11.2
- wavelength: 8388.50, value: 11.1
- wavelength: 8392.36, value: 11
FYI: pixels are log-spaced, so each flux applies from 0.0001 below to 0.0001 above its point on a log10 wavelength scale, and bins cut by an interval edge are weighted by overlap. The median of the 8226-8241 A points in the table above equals 11.9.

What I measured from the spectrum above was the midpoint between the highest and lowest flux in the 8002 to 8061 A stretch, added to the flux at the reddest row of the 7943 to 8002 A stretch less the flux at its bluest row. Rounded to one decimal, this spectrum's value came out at 13.1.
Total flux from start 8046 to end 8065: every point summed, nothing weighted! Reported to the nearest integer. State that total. 65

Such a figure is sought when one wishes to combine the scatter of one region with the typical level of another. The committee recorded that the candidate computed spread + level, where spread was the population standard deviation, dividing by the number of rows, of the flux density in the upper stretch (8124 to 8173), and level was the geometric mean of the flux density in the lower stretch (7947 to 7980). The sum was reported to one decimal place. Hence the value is 13.6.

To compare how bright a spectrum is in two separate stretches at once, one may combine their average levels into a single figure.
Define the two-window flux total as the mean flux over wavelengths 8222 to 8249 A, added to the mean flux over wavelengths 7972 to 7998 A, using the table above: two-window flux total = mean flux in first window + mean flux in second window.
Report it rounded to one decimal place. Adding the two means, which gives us 25.0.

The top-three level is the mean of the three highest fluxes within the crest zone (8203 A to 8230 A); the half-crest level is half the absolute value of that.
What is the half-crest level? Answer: 6.02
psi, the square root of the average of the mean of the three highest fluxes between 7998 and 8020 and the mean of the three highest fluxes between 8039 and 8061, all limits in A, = 3.64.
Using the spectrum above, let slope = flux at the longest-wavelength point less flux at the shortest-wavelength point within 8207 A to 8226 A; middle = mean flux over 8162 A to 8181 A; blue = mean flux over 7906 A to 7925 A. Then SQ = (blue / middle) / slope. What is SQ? -11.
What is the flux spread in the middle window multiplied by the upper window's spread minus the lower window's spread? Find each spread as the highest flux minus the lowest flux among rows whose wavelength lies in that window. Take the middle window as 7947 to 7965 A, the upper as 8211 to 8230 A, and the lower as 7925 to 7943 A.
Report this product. -0.01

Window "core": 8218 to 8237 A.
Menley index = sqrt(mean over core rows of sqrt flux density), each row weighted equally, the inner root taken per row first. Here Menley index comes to 1.86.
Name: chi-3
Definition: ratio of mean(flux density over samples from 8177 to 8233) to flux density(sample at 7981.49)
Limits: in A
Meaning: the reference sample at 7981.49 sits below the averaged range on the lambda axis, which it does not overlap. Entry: 0.914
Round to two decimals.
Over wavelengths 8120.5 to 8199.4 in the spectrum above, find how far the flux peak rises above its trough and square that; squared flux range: 0.49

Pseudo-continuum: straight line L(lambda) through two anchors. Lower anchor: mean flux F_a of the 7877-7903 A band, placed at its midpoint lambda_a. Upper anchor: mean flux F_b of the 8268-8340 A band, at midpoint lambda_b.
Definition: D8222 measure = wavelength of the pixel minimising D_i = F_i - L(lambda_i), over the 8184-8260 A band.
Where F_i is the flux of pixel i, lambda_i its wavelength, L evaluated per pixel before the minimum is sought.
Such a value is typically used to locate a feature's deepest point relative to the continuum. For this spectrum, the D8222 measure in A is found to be 8193.78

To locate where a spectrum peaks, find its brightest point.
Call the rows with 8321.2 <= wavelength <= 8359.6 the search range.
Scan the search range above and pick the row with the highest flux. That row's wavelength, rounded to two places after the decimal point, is 8323.08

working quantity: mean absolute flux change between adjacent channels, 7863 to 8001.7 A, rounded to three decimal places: 0.062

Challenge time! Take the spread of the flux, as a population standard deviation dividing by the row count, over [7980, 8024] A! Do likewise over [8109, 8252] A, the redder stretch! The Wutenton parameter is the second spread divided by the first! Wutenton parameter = 2.1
